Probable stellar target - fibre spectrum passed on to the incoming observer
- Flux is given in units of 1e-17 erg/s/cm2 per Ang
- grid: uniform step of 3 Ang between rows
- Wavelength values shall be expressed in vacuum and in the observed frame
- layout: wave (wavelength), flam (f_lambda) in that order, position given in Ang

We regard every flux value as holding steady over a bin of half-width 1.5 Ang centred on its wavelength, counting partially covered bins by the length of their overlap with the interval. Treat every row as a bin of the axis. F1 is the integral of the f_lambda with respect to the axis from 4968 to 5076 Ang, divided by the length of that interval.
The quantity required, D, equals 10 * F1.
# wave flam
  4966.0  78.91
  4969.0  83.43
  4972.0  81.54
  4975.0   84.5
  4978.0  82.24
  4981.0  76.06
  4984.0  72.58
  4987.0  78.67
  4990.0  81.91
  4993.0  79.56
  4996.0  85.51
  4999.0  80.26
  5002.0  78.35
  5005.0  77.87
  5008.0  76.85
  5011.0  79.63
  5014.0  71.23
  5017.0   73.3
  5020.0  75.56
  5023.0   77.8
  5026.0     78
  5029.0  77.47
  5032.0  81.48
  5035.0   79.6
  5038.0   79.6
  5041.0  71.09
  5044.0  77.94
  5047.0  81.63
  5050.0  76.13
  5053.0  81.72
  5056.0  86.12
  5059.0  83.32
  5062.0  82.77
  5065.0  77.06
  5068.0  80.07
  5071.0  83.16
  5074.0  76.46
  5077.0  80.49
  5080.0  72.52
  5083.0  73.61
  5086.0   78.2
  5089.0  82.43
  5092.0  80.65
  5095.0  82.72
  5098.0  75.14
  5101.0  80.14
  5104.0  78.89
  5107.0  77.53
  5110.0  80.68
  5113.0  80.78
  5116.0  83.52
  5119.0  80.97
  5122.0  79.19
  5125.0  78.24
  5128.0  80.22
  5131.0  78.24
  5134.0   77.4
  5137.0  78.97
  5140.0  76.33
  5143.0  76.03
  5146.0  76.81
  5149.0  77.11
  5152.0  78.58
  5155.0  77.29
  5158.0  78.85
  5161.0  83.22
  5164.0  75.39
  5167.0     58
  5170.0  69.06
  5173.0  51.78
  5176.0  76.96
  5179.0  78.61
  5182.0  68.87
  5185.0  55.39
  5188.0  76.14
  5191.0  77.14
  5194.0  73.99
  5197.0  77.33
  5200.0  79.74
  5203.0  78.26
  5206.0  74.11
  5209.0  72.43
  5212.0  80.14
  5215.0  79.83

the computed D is 792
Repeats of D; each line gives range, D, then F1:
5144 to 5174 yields 730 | 73.0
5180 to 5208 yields 735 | 73.5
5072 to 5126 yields 791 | 79.1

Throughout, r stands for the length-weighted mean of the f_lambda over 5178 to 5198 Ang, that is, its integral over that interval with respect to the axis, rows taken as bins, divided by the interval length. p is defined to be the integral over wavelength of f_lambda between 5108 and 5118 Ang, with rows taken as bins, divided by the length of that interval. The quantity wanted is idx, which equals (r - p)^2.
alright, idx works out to 85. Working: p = 81.4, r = 72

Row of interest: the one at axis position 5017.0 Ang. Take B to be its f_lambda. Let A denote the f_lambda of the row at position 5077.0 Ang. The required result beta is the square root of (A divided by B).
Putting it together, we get 1.05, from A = 80.49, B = 73.3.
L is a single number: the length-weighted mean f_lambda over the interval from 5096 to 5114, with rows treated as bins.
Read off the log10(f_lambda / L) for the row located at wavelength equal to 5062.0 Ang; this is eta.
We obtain 0.021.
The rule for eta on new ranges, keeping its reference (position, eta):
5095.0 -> 0.020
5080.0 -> -0.037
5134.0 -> -0.008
